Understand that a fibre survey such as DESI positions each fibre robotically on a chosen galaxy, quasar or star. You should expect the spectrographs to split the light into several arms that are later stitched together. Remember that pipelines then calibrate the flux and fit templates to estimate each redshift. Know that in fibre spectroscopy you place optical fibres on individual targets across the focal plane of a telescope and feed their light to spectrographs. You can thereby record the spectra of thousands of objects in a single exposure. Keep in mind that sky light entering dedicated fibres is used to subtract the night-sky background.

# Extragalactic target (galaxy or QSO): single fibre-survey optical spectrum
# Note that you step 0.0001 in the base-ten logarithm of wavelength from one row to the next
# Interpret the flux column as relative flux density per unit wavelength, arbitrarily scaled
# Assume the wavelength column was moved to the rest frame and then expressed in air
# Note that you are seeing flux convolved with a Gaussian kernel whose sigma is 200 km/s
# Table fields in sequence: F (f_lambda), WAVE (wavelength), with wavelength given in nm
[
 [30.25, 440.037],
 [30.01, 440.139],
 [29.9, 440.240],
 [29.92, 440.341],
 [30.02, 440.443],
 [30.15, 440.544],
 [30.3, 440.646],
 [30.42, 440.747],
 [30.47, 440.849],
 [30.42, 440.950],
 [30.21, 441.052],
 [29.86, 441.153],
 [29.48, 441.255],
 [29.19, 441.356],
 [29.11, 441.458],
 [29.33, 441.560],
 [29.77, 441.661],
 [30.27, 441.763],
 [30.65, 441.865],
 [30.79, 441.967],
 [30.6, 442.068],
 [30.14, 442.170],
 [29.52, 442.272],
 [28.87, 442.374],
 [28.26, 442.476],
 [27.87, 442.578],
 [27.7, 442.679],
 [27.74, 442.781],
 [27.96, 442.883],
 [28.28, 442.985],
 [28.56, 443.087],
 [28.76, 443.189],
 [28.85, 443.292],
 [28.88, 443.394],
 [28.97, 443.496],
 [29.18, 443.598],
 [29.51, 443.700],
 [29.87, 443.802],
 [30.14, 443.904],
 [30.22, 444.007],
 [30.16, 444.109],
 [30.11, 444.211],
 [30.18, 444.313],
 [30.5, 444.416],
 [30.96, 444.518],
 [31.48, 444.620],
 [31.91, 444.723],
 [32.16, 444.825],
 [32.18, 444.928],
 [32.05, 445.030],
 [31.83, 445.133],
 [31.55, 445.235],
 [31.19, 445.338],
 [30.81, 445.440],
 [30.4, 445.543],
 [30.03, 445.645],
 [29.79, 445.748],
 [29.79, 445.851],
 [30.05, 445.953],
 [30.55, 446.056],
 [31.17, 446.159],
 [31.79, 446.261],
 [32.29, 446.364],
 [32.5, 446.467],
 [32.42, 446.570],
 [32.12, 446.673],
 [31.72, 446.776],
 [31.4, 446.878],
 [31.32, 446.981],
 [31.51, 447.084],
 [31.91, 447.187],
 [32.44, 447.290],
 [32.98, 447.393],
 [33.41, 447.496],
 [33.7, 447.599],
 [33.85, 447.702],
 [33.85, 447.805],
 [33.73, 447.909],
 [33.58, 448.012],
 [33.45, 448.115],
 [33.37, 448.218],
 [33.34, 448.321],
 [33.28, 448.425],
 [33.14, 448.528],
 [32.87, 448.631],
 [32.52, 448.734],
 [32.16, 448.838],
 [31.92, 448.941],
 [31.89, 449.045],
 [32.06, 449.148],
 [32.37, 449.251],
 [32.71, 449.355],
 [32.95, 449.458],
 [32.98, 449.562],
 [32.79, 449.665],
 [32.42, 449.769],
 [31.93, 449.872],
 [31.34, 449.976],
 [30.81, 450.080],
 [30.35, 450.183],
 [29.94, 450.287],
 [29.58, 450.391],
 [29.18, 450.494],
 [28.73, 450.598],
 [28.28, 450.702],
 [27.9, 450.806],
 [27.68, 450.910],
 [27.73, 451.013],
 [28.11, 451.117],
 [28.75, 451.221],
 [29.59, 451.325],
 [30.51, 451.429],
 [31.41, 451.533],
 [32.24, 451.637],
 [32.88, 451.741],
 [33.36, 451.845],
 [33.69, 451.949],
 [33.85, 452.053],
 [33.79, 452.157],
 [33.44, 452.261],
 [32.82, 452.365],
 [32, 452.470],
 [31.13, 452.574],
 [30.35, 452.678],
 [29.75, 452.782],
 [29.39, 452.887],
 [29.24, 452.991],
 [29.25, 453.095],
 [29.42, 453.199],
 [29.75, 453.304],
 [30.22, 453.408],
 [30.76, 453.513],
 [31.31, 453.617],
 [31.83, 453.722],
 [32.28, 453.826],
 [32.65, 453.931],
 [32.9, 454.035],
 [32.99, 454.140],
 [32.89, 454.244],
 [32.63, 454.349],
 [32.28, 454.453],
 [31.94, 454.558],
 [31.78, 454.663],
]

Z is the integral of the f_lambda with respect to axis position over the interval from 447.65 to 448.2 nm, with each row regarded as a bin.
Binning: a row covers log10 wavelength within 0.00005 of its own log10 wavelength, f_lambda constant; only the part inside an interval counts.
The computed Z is 19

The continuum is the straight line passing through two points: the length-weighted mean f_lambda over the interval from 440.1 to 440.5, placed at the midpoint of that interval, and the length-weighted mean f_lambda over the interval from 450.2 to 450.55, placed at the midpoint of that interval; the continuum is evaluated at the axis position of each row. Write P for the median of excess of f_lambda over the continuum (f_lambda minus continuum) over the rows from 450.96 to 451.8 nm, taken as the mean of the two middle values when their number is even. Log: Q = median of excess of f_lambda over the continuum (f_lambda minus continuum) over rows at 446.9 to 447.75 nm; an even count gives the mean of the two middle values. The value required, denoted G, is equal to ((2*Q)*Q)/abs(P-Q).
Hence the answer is 7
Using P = 0.5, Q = 3.0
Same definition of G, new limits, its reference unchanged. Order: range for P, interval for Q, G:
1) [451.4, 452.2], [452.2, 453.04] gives 1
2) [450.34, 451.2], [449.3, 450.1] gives 4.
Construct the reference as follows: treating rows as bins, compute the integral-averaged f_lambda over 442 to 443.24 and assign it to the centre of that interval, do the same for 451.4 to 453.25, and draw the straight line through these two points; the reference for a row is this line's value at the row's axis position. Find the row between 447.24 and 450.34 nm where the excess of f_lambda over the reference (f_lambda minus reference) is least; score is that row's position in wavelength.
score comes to 450.287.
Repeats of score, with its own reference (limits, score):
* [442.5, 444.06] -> 442.679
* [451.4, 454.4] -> 453.095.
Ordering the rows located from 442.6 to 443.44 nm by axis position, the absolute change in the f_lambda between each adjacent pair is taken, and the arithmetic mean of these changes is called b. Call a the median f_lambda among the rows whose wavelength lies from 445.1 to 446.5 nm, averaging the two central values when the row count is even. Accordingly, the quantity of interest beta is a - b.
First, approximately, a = 31.0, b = 0.17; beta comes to 30.8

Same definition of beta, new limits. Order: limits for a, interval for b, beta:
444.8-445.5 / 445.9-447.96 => 31.5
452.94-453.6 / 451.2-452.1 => 28.9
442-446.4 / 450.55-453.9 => 29.7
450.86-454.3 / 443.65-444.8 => 31.0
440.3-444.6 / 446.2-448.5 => 29.6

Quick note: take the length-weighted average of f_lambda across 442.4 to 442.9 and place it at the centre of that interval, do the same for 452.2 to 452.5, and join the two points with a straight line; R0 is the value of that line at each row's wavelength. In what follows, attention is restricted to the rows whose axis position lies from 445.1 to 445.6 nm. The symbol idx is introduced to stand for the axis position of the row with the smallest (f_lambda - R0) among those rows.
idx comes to 445.543 nm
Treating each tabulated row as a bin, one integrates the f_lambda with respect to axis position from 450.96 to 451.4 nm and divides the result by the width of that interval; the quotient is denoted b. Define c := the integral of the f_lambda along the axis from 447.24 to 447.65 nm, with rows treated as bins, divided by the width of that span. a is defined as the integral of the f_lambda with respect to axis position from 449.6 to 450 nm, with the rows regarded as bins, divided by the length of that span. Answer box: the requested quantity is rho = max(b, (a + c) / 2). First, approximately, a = 32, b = 29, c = 33.1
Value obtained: 32.7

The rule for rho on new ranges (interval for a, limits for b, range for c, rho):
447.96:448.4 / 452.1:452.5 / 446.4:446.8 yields 33.0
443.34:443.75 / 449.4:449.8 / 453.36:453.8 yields 32.8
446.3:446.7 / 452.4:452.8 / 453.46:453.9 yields 31.9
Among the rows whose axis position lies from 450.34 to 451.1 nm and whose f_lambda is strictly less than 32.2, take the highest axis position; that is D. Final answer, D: 451.013 nm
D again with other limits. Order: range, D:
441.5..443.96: 443.904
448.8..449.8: 449.148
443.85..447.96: 447.187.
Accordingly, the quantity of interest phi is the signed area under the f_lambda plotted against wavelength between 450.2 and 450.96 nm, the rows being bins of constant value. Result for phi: 21.9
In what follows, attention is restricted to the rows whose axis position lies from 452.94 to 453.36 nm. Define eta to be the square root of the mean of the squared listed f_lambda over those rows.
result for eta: 29.4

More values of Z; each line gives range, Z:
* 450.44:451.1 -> 19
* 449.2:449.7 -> 16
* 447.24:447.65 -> 14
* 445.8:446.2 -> 12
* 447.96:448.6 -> 21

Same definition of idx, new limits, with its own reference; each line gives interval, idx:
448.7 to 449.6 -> 449.045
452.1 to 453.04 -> 452.991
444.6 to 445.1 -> 444.620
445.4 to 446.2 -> 445.851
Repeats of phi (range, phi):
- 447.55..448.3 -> 25.2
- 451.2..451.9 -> 22.0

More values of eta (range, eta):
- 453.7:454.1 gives 32.4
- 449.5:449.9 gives 32.5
